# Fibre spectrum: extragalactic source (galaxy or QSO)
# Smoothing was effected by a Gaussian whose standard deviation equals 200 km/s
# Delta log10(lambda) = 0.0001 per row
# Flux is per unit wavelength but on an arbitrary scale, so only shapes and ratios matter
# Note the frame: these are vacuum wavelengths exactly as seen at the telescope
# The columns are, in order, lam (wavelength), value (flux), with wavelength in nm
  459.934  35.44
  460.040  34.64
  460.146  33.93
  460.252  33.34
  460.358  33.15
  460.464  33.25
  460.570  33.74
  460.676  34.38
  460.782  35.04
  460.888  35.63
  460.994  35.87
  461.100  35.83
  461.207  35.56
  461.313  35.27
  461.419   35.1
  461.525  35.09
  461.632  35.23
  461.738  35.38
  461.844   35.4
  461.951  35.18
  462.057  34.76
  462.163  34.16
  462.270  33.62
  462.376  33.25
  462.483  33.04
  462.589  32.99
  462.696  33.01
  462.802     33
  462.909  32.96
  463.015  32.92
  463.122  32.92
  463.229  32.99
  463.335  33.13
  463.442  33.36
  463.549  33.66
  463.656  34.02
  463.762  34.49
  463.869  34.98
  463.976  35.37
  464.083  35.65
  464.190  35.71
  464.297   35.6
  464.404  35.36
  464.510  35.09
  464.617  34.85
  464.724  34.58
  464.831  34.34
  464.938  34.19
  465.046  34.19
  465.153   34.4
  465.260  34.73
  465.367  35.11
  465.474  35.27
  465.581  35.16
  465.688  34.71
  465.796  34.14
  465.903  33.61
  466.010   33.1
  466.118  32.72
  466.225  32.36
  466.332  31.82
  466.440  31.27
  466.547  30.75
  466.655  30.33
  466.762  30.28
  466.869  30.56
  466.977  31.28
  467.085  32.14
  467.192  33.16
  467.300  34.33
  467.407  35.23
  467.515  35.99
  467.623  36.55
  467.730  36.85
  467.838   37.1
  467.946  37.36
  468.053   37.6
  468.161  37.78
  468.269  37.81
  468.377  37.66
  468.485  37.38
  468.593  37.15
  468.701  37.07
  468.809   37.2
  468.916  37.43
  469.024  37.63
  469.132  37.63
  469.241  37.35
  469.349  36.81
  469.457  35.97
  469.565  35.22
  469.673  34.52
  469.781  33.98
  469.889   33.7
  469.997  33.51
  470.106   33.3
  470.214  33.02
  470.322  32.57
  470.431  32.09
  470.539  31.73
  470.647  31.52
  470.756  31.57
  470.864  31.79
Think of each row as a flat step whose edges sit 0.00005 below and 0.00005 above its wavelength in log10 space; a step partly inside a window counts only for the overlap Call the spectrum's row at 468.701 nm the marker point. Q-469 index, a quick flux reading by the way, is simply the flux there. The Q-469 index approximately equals 37.07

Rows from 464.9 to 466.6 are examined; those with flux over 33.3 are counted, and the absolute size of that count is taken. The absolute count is 10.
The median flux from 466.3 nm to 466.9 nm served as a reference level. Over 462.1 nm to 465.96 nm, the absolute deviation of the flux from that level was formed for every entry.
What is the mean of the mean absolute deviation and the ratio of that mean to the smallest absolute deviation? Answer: 2.5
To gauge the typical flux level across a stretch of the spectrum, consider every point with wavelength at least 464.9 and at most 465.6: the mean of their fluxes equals 34.7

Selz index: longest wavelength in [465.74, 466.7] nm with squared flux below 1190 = 466.655 nm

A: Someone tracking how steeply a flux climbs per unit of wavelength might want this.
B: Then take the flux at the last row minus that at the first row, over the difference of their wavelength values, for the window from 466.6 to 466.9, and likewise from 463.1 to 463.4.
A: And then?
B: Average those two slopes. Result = 1.0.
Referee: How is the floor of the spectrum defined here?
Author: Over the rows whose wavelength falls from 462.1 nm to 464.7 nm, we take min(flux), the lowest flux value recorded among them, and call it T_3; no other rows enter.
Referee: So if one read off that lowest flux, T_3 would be 32.92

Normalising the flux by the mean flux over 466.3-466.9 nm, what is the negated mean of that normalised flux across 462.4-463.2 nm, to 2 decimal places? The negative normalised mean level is -1.07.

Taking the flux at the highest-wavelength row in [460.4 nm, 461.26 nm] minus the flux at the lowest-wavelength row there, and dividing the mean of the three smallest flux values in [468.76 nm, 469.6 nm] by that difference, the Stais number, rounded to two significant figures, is 16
